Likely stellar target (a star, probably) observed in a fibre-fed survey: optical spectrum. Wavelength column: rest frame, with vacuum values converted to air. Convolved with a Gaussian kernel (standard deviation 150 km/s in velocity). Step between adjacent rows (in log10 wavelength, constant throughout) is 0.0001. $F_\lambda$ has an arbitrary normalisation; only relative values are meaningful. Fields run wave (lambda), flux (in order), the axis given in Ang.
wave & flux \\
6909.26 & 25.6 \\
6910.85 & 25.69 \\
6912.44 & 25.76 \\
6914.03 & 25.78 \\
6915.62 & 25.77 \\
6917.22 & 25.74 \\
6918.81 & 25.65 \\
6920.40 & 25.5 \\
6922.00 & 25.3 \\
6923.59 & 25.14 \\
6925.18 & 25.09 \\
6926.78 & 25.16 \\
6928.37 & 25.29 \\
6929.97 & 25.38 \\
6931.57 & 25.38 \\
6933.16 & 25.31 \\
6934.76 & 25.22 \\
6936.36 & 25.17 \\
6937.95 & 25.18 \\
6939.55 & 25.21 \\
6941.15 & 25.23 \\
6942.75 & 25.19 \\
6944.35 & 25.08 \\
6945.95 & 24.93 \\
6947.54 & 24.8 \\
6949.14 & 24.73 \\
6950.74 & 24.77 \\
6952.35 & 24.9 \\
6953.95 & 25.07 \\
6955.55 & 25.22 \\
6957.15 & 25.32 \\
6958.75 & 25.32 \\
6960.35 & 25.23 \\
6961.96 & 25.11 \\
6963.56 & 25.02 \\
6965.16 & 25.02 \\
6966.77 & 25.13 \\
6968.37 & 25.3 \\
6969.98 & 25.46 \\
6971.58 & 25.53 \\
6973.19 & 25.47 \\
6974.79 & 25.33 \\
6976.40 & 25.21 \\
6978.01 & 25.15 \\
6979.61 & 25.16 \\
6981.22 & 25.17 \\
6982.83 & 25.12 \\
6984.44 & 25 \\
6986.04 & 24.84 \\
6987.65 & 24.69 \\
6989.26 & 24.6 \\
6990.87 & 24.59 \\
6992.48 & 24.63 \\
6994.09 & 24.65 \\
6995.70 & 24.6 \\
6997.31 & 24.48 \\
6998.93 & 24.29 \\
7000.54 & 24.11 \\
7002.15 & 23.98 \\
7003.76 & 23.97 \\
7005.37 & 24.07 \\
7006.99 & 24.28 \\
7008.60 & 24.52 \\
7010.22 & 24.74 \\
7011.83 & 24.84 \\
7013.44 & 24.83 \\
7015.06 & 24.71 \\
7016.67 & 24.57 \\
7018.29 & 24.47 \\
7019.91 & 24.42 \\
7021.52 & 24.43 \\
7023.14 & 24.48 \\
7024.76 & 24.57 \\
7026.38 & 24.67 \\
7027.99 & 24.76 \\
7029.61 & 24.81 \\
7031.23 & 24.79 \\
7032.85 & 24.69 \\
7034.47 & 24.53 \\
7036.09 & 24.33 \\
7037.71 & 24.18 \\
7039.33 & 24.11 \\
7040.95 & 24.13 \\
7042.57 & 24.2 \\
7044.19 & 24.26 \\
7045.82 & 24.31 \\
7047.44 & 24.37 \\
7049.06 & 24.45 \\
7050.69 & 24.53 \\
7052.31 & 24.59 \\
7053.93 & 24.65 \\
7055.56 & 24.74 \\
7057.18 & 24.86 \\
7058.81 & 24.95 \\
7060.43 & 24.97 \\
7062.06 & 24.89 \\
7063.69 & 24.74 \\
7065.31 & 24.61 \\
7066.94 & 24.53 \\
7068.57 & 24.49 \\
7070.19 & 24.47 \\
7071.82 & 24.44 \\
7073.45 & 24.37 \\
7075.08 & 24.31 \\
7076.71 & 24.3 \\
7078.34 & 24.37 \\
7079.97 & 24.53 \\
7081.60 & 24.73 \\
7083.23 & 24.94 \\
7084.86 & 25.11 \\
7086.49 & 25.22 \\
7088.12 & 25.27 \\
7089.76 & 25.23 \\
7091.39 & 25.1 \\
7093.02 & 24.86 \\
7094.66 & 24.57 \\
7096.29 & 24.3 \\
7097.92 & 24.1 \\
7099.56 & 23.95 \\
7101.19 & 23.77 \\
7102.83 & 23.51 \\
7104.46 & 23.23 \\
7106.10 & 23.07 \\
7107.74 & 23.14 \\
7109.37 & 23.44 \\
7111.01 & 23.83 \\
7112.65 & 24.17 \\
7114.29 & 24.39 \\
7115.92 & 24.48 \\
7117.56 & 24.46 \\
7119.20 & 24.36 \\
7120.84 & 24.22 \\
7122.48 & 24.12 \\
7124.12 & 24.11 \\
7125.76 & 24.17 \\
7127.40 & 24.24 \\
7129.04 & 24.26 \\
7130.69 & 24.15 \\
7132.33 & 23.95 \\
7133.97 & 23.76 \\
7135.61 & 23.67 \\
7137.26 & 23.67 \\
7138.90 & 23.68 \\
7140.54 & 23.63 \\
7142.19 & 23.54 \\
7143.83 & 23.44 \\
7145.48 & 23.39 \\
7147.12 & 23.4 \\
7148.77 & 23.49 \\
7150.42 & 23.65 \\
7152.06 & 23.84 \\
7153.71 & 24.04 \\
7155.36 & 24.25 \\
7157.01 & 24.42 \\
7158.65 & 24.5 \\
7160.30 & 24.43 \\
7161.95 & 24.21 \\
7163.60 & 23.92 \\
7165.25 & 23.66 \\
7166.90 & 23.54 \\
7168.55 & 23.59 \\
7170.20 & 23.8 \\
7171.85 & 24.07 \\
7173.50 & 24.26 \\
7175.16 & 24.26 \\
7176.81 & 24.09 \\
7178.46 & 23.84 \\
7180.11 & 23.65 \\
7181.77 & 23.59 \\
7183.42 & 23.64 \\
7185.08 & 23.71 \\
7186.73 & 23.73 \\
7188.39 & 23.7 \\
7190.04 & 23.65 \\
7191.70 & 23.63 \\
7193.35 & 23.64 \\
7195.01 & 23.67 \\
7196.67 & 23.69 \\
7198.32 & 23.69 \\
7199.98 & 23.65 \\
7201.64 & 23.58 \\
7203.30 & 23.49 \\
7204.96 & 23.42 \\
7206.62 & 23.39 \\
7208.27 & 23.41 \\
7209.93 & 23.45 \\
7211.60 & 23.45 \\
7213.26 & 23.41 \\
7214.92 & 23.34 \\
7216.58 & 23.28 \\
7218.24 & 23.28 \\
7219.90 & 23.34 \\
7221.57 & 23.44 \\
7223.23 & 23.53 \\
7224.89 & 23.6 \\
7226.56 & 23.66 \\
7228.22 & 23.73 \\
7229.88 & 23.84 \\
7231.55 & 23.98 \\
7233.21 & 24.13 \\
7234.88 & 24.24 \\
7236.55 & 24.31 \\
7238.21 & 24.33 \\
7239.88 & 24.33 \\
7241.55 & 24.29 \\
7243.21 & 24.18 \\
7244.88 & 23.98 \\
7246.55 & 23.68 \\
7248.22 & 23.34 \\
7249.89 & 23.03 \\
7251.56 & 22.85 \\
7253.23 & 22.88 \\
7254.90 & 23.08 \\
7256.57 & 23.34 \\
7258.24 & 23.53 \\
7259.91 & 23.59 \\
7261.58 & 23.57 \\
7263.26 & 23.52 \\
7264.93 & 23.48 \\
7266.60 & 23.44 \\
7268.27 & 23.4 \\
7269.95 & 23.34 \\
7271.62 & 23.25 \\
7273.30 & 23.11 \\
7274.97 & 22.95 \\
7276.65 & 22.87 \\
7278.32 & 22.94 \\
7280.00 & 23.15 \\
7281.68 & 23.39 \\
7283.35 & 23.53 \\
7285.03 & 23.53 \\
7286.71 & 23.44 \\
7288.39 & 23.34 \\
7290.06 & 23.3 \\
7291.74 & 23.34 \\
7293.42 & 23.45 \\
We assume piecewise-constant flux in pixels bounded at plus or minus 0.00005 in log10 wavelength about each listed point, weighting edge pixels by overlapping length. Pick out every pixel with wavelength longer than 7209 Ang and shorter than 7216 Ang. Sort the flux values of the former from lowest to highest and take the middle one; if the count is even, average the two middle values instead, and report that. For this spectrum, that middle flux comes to 23.43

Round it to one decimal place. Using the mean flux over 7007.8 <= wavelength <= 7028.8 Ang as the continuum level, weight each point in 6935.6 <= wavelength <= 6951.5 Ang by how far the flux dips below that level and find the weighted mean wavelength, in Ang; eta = 6941.6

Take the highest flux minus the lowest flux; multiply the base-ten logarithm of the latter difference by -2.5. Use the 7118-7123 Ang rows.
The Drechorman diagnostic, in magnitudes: 1.5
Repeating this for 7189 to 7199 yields 3.1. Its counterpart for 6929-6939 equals 1.7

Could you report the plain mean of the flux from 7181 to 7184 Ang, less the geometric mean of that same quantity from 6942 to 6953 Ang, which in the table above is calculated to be -1.3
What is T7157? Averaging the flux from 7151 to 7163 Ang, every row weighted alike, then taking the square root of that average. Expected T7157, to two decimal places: 4.92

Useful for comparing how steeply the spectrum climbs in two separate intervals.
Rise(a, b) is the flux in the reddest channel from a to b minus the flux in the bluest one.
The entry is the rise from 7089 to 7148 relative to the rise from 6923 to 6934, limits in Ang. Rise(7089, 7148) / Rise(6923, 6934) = -10.8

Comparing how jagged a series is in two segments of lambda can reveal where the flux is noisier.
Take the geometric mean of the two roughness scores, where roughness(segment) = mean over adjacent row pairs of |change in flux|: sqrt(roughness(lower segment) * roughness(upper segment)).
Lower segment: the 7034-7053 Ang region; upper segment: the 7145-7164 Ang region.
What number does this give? 0.11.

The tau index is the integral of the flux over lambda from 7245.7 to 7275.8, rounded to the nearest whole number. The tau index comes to 701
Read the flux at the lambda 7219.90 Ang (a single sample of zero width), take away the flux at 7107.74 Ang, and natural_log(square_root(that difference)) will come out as -0.8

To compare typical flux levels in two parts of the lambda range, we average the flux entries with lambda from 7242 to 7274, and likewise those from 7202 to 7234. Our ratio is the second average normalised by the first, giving 1.01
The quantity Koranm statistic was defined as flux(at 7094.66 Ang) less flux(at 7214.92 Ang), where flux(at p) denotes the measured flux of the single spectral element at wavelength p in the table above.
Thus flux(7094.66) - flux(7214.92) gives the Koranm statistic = 1.2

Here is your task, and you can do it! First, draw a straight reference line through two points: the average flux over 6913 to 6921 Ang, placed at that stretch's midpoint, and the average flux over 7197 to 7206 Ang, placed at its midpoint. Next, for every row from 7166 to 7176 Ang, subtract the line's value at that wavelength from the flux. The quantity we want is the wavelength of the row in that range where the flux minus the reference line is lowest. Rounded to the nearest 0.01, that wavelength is 7166.90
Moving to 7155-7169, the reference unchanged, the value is 7166.90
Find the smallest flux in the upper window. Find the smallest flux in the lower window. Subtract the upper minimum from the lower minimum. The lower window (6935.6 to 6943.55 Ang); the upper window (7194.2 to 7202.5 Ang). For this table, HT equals 1.6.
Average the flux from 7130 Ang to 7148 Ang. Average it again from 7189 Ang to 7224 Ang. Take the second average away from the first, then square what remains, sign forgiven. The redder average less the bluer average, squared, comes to 0.03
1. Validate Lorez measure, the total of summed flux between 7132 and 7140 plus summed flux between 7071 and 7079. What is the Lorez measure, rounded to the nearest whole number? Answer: 241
